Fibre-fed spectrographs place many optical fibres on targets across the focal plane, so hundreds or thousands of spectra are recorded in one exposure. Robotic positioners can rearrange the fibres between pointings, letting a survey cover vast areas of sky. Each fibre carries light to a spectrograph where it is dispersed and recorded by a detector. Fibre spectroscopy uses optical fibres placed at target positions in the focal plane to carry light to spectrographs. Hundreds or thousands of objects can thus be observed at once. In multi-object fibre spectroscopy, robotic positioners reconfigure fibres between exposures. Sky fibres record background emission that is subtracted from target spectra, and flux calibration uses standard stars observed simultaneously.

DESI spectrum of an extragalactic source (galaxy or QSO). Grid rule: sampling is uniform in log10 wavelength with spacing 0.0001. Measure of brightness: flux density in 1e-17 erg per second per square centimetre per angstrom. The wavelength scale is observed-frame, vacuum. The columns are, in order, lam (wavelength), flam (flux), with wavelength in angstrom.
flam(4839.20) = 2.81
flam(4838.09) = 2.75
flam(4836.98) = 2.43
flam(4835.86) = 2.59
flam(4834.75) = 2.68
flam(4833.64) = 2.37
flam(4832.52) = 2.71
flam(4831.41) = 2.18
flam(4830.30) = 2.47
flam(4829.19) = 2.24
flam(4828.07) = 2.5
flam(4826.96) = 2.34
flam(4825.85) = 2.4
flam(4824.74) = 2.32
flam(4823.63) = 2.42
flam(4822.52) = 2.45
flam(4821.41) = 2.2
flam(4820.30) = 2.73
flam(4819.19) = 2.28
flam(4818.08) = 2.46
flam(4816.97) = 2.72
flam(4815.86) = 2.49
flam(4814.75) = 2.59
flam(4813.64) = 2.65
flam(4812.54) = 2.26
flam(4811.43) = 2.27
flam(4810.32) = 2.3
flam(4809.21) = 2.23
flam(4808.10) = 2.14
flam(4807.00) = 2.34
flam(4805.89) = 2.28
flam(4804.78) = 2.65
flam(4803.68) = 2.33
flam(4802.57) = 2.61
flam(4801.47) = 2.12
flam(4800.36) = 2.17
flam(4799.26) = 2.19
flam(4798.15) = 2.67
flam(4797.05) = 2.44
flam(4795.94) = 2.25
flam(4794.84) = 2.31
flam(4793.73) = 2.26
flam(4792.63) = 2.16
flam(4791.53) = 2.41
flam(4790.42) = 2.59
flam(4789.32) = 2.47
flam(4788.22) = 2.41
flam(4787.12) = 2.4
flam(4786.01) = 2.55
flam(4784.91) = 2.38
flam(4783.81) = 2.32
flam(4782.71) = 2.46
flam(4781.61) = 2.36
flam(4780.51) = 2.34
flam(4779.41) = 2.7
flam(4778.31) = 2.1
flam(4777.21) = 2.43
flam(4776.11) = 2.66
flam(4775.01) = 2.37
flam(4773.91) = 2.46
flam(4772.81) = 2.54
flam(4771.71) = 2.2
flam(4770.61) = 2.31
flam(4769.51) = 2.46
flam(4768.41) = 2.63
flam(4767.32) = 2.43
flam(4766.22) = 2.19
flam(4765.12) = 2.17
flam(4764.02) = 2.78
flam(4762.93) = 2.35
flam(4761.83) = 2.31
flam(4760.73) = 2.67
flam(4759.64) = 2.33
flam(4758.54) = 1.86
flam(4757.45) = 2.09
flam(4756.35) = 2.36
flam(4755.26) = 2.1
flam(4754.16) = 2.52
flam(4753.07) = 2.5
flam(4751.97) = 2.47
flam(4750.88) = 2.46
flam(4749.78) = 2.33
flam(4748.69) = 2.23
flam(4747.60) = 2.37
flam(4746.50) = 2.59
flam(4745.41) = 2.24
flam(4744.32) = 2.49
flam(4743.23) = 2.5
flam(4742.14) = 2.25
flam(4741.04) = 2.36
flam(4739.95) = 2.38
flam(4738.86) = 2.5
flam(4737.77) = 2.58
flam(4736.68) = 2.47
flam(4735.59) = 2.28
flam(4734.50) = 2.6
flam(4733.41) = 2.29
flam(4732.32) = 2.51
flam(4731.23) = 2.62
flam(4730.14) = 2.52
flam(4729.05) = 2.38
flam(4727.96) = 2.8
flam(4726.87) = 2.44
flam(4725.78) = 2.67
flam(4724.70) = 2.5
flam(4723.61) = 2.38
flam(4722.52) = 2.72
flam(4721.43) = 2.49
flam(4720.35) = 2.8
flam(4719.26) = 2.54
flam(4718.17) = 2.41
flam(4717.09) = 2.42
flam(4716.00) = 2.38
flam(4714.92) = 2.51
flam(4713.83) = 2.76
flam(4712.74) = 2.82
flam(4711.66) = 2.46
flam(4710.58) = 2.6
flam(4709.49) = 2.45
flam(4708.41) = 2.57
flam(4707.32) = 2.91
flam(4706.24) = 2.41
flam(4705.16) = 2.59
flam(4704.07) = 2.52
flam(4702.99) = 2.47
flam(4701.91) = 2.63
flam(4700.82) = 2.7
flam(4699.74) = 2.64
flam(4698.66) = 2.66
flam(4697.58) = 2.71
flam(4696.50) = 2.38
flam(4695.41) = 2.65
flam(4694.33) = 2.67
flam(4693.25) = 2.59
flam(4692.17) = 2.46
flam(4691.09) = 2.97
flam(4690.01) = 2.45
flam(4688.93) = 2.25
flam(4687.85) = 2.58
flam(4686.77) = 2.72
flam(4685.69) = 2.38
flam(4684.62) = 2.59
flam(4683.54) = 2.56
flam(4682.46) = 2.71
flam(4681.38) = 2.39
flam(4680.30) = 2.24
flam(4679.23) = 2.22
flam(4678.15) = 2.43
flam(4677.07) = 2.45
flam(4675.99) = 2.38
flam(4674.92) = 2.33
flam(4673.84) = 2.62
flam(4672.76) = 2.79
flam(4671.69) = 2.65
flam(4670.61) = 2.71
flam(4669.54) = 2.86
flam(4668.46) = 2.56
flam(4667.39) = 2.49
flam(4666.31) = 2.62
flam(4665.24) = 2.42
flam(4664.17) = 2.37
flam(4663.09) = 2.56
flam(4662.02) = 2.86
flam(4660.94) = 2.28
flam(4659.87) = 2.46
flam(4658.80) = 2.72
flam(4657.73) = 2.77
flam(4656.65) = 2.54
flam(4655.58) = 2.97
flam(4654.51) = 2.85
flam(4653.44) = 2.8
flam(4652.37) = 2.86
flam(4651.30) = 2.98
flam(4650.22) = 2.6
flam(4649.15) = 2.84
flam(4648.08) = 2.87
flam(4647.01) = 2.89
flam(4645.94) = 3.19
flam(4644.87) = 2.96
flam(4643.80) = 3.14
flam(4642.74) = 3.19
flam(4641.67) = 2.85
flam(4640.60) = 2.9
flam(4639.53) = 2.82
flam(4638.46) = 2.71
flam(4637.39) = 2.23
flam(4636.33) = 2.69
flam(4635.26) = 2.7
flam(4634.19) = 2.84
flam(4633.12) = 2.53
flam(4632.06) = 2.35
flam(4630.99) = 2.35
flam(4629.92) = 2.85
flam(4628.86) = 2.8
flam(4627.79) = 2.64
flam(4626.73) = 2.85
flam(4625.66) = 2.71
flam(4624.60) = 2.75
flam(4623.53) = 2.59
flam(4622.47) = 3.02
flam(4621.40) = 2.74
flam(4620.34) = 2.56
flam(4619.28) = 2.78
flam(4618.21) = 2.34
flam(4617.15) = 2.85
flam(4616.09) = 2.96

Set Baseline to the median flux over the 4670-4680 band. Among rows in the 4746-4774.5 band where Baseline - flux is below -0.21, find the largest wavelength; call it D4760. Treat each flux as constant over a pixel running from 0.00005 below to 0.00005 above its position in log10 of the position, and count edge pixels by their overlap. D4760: 4764.02 angstrom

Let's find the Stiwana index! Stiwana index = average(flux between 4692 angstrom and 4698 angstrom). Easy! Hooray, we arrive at 2.58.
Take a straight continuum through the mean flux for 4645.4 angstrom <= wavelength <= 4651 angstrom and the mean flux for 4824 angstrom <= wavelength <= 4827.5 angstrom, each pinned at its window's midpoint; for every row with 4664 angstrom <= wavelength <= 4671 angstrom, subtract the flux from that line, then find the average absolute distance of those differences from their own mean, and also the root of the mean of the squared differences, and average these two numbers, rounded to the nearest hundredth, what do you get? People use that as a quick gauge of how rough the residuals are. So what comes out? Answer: 0.22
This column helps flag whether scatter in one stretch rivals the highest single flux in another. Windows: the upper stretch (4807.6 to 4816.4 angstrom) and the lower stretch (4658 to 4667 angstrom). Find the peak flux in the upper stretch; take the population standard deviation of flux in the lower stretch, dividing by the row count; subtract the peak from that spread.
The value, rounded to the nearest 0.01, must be -2.47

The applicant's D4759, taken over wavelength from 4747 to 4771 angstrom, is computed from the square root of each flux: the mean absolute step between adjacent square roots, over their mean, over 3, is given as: 0.0157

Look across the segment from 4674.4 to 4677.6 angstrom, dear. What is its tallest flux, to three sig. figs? 2.45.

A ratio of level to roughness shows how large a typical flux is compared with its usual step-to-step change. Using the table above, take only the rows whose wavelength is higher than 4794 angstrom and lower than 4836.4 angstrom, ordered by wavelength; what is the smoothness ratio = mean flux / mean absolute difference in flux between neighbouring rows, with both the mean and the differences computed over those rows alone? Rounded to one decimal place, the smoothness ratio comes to 11.3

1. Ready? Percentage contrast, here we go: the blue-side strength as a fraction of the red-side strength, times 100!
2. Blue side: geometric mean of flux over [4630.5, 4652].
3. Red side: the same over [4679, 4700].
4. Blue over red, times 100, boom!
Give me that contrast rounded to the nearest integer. 109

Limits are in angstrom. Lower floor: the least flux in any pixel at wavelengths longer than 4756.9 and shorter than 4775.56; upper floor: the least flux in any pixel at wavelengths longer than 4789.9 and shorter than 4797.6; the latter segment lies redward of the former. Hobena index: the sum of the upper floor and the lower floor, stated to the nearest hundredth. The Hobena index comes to 4.02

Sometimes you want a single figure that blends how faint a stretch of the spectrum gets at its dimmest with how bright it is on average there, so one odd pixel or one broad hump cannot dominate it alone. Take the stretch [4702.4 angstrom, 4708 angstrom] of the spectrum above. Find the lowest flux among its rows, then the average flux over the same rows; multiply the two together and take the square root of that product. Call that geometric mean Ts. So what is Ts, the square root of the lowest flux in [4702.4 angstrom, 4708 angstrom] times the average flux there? 2.49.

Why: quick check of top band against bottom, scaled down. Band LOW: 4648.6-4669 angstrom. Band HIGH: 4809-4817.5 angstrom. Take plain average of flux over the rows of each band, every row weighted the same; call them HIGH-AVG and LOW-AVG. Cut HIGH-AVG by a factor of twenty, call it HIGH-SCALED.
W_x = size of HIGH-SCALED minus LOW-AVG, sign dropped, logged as 2.54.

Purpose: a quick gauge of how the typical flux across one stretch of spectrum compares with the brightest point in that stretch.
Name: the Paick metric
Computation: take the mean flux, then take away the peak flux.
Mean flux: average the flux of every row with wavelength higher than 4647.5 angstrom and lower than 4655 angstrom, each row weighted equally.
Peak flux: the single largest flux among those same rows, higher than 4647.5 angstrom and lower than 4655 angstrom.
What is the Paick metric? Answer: -0.15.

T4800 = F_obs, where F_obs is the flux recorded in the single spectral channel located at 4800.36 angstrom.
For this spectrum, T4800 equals 2.17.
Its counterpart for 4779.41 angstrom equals 2.7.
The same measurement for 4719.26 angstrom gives 2.54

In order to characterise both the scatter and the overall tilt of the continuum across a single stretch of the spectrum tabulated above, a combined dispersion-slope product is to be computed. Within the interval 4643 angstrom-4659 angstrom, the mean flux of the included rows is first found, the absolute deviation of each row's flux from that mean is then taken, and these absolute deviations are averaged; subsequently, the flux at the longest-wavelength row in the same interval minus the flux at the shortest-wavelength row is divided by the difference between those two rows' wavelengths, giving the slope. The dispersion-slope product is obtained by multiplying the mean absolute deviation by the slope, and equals -0.0035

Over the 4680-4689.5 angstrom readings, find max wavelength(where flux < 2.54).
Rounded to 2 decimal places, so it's 4688.93 angstrom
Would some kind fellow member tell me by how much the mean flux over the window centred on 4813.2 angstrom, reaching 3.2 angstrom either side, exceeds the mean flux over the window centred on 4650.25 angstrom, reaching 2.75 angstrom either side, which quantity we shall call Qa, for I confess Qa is -0.40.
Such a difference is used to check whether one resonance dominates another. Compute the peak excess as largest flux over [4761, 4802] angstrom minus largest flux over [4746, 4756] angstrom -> 0.19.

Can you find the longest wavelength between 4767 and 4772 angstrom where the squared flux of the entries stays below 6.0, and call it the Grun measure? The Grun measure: 4771.71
